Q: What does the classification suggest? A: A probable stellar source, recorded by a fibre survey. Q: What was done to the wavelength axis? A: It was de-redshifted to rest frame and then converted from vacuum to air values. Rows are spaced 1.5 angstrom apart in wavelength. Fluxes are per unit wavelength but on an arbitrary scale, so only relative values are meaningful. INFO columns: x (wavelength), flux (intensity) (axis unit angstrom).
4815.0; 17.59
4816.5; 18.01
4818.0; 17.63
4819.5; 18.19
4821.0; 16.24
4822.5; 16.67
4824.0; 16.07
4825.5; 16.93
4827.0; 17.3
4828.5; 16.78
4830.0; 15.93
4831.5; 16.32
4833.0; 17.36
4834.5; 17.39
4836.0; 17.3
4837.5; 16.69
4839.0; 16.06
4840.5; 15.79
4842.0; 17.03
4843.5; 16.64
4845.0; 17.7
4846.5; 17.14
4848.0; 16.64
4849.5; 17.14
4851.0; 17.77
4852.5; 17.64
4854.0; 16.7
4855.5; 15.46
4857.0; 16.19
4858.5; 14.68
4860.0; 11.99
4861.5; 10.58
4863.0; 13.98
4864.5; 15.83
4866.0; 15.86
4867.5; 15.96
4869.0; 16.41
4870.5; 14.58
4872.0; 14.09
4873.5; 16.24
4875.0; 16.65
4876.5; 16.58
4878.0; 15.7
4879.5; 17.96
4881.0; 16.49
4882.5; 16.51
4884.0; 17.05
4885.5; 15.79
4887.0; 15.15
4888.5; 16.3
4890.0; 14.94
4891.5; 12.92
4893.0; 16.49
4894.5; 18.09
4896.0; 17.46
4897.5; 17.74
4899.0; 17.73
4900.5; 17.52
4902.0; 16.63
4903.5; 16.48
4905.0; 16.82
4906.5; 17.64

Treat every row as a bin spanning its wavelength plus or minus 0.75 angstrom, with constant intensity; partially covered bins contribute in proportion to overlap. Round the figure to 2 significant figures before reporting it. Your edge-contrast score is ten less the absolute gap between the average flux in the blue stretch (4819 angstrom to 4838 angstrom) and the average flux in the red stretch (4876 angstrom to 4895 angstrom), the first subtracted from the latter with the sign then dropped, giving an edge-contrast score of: 9.3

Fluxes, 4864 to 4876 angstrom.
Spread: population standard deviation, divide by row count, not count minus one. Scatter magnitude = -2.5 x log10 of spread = 0.19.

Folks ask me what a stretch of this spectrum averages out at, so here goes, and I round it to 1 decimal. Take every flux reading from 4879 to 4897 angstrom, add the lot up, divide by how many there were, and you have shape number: 16.3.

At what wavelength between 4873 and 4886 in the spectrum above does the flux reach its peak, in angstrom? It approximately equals 4879.5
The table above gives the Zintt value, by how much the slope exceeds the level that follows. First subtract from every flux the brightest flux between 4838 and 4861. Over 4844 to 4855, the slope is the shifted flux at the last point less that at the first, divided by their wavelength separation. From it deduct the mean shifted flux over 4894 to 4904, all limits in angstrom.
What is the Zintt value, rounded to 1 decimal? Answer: 0.3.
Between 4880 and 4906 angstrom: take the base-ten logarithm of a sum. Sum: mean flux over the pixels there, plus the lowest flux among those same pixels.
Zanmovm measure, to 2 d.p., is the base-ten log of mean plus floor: 1.47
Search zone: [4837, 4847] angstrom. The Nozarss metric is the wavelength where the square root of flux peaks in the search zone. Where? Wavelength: 4845.0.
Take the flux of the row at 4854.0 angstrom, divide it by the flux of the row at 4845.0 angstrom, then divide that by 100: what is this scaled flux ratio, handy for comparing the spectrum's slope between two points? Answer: 0.0094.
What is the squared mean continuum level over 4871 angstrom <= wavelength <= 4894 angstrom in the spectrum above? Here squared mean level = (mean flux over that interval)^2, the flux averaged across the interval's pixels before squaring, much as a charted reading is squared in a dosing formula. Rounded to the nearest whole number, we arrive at 254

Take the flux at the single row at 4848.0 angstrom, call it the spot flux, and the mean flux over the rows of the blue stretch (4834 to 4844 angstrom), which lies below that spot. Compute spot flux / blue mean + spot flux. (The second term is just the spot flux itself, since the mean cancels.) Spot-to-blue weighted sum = 17.6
